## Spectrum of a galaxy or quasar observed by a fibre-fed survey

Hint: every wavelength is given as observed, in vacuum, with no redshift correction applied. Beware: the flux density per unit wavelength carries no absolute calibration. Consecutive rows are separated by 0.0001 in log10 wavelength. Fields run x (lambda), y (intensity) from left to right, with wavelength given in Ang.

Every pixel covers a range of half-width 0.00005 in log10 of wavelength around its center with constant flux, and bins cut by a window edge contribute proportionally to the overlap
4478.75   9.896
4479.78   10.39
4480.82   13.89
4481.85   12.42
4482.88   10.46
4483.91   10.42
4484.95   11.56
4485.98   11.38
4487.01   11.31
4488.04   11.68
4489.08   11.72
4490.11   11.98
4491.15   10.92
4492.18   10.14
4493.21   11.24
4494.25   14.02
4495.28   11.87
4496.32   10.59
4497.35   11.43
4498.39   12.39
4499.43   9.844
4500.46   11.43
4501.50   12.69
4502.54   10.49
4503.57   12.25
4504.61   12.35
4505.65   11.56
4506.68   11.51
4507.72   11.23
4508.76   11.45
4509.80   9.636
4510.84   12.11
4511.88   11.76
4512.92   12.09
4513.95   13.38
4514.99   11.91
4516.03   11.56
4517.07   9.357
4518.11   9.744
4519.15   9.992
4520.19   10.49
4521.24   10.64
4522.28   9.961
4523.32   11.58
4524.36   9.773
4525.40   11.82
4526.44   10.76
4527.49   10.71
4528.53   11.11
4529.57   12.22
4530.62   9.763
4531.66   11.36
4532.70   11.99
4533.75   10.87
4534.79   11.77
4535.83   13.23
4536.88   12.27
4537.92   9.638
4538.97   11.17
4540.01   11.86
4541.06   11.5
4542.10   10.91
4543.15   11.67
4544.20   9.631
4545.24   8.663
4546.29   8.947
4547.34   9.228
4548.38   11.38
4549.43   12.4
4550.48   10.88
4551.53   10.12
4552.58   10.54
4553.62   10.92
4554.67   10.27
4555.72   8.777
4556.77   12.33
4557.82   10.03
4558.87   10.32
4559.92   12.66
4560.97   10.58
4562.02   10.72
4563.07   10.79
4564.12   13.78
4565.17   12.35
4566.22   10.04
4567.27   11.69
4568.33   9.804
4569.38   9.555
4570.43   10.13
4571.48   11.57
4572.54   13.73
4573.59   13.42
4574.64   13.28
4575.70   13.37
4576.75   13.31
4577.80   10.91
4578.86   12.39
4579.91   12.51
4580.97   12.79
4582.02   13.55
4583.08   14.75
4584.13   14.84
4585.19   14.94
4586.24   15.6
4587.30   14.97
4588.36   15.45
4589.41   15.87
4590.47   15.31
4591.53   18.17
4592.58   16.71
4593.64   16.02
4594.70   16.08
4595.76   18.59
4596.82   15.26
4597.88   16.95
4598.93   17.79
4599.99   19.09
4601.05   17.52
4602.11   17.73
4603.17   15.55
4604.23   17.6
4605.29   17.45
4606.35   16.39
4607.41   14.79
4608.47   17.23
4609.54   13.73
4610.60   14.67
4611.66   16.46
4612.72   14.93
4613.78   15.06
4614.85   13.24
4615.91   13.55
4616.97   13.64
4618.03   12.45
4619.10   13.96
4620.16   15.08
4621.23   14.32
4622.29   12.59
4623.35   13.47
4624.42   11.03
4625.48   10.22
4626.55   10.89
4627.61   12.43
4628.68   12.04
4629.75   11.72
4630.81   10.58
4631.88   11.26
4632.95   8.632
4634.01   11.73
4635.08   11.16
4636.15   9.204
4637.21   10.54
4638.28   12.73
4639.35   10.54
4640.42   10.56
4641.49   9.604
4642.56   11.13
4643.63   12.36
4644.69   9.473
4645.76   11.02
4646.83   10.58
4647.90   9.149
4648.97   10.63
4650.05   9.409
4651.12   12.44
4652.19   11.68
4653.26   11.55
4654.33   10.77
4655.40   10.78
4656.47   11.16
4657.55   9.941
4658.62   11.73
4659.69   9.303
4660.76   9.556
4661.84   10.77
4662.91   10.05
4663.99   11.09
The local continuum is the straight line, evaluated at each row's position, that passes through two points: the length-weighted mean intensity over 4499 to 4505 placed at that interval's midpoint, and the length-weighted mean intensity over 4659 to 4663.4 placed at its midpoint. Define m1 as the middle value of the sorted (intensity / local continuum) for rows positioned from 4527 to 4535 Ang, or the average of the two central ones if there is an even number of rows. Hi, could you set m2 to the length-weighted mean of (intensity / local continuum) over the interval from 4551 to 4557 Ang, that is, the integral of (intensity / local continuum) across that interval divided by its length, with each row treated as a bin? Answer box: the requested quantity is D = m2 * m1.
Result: 0.94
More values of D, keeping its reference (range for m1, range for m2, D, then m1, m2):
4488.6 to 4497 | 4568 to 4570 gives 0.88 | 0.99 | 0.89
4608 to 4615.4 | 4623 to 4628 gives 1.59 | 1.43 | 1.11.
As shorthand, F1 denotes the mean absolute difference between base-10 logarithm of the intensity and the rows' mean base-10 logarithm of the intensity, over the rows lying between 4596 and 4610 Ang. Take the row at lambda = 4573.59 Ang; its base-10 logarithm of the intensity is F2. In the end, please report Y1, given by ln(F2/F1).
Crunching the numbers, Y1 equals 3.56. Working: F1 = 0.0320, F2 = 1.13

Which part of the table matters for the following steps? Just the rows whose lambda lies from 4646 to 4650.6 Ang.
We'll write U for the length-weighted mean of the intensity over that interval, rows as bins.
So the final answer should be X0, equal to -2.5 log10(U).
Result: -2.50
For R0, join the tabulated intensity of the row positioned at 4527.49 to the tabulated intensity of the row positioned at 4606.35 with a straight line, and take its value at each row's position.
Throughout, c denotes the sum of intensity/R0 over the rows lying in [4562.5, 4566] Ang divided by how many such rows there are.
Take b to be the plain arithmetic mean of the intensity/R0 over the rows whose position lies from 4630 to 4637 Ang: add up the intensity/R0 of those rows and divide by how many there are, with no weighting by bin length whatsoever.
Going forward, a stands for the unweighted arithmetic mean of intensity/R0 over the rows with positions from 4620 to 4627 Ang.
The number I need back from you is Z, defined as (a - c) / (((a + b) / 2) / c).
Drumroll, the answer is -0.30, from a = 0.7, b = 0.57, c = 0.92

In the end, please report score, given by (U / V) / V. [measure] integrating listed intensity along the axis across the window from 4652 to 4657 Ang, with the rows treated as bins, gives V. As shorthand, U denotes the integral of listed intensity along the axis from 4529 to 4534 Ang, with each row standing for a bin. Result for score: 0.0180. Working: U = 56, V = 56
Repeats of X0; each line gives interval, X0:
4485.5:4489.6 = -2.66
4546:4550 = -2.56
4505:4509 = -2.65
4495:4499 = -2.65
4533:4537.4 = -2.70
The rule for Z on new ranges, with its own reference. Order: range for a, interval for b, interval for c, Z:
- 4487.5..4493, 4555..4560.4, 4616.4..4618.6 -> 0.44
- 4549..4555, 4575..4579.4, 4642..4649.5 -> 0.20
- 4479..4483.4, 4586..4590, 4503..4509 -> 0.31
